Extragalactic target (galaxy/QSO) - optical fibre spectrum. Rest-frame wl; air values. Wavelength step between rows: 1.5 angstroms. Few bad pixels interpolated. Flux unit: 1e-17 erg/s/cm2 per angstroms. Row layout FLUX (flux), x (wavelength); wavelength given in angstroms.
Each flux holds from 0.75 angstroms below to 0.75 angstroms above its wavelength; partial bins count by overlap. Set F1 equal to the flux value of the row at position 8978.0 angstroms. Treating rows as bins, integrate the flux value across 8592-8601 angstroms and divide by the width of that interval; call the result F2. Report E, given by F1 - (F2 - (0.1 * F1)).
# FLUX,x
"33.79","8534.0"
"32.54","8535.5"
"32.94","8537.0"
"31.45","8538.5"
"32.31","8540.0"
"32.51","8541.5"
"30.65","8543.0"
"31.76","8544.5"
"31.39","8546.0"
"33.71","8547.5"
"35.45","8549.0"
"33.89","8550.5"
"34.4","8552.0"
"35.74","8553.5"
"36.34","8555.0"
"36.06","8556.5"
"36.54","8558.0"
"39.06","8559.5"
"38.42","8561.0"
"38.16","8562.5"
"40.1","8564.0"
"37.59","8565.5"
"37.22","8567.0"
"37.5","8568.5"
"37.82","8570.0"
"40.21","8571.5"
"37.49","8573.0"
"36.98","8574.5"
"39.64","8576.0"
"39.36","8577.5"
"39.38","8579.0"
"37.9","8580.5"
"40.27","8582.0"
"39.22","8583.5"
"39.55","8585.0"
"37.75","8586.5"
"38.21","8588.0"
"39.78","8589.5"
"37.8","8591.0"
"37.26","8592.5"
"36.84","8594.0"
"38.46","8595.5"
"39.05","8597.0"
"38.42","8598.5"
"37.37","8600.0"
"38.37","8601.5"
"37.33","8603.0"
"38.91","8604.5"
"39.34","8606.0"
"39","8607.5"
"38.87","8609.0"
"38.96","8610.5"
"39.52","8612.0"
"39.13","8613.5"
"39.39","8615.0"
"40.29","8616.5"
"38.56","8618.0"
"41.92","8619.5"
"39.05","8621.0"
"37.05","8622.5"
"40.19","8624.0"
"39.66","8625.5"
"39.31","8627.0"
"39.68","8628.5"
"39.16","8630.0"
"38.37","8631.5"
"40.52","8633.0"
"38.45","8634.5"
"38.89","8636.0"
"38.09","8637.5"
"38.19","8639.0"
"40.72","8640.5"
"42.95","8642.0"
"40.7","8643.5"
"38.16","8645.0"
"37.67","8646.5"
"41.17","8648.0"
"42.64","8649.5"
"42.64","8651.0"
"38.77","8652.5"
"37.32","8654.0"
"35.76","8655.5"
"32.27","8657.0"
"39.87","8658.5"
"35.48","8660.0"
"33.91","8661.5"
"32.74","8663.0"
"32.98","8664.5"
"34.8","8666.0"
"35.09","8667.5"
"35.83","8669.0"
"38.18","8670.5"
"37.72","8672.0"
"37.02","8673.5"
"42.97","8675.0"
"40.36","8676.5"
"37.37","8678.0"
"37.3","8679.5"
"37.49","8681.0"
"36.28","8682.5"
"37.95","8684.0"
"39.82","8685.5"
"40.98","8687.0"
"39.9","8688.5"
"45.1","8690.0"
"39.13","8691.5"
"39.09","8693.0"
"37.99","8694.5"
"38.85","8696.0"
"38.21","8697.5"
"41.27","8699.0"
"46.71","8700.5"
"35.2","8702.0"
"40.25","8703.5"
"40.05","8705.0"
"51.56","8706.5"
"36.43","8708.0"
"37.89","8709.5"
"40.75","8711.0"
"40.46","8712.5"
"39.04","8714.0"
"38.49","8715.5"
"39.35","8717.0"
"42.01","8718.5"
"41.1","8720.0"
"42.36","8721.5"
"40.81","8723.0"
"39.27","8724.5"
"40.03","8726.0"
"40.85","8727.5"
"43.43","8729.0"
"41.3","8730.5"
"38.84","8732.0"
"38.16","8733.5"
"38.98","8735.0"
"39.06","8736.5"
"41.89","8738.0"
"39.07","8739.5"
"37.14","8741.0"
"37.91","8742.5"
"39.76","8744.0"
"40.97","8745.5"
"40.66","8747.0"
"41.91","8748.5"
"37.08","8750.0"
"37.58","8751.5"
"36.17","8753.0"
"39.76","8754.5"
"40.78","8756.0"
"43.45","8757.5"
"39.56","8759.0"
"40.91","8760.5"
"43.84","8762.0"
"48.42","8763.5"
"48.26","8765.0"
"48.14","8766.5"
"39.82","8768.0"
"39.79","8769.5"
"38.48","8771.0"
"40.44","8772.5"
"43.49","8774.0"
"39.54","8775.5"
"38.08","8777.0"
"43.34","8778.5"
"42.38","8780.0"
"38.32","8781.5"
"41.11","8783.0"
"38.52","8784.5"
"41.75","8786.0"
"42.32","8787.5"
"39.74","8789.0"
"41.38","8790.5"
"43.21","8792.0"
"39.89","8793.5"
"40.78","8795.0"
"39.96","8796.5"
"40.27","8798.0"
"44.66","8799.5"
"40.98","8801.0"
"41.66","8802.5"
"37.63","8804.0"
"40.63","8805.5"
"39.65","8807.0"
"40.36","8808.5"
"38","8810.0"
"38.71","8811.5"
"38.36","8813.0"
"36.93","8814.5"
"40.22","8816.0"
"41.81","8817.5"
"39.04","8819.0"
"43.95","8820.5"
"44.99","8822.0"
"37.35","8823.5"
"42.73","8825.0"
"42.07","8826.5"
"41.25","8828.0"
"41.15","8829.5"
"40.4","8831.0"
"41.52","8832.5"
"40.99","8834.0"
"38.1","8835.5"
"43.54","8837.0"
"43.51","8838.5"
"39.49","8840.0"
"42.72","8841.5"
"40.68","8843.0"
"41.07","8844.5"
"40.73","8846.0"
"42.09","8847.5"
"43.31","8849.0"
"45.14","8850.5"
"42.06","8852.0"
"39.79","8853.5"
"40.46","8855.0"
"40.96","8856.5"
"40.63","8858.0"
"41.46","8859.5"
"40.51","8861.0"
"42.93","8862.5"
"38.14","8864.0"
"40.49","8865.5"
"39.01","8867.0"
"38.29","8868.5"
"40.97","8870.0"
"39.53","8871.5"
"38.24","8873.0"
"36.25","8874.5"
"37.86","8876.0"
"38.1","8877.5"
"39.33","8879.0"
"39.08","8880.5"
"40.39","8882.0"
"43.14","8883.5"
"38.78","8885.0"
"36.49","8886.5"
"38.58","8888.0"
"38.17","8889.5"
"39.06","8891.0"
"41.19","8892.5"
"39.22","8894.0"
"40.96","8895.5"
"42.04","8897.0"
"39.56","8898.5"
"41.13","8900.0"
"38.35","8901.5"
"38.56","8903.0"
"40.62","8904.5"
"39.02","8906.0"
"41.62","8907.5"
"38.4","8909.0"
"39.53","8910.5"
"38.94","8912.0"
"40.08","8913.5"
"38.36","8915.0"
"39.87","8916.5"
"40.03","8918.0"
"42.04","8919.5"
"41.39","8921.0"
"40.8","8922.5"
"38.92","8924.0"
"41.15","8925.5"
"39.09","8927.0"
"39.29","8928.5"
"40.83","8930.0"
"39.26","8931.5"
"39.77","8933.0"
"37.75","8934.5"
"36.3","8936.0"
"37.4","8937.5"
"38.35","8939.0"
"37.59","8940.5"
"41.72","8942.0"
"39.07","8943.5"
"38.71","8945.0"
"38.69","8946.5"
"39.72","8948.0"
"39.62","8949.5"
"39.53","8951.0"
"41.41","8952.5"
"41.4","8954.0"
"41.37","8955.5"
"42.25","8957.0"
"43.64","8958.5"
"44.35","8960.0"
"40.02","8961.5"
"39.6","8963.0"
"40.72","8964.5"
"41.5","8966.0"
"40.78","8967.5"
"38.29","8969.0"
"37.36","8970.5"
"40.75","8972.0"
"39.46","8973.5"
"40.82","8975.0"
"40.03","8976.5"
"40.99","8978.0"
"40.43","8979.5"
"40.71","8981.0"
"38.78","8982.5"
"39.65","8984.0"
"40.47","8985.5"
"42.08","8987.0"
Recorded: 7.2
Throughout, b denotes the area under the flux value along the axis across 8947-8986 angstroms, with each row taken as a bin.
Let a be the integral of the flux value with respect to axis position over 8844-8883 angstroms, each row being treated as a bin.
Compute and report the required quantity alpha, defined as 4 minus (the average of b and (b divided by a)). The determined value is -787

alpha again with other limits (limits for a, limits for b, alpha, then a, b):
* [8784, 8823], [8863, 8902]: -764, 1583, 1535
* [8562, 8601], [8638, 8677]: -736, 1499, 1478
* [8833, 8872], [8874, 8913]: -765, 1600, 1538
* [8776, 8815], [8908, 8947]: -764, 1574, 1536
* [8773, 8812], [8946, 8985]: -786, 1585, 1578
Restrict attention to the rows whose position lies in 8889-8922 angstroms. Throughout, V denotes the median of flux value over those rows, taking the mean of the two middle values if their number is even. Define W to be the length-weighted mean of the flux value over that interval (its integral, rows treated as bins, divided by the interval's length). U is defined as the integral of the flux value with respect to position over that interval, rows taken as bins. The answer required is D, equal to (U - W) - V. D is 1238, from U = 1318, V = 39.7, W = 39.9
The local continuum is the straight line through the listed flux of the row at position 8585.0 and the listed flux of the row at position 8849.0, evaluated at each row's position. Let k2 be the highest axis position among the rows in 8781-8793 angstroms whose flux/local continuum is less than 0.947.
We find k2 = 8789.0 angstroms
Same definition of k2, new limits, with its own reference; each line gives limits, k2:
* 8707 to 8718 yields 8715.5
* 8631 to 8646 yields 8645.0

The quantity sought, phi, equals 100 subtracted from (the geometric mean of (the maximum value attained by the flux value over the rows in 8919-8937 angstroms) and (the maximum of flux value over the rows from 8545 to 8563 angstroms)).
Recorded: -59.5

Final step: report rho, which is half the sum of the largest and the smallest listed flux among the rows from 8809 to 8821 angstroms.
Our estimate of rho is 40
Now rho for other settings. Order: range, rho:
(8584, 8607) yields 38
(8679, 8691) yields 41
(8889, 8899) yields 40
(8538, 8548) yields 32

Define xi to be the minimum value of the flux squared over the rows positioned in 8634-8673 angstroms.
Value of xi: 1041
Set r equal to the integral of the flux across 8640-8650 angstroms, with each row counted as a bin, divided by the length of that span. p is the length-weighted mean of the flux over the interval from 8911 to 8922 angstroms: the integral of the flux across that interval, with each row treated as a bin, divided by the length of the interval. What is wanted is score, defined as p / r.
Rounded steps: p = 40.1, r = 40.5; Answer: 0.99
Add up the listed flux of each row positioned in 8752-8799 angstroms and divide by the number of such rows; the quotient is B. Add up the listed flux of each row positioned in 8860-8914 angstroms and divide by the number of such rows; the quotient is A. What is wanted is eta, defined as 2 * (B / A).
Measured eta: 2.09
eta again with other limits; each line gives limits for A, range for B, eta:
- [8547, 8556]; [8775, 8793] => 2.34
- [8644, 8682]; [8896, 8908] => 2.14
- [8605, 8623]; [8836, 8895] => 2.05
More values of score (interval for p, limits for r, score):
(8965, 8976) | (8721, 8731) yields 0.97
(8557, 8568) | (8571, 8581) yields 0.98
